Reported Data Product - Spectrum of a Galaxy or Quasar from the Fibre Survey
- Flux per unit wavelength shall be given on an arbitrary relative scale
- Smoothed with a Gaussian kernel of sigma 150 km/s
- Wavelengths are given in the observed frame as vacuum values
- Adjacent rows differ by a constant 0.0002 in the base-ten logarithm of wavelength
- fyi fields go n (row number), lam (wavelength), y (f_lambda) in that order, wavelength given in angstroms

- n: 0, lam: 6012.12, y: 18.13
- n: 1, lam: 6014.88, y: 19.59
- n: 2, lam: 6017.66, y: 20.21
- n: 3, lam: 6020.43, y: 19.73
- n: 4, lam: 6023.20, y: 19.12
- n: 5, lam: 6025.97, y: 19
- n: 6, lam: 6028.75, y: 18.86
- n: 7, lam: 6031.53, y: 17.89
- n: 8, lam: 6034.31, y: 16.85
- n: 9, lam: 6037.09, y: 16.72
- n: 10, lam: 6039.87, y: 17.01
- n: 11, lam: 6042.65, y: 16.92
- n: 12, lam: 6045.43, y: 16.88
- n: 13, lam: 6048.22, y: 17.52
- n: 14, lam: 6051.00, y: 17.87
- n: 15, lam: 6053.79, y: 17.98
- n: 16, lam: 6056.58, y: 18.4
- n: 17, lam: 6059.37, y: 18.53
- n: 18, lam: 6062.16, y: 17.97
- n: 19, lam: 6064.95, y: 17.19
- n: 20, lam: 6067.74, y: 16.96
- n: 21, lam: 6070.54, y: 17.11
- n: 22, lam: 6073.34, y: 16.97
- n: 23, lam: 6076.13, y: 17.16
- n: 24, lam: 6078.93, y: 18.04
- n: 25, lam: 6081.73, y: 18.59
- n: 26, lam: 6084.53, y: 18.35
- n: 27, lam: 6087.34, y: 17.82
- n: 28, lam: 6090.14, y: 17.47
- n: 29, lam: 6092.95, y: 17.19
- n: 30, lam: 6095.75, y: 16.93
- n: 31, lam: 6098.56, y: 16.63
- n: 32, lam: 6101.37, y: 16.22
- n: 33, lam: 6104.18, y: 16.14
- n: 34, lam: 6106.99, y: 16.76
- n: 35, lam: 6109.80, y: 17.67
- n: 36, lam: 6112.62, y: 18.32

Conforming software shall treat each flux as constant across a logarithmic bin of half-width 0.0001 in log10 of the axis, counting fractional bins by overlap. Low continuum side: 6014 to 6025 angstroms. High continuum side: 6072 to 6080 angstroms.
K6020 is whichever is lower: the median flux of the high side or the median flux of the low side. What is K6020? 17.16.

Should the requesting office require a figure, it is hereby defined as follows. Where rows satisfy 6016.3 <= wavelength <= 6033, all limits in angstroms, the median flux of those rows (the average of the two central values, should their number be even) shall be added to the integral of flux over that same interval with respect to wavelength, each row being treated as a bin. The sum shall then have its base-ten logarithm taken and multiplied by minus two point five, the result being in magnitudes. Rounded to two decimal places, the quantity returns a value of -6.32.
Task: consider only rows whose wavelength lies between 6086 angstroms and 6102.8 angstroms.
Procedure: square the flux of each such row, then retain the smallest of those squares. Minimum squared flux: 263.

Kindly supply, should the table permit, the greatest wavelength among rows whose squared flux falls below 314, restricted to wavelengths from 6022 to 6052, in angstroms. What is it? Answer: 6048.22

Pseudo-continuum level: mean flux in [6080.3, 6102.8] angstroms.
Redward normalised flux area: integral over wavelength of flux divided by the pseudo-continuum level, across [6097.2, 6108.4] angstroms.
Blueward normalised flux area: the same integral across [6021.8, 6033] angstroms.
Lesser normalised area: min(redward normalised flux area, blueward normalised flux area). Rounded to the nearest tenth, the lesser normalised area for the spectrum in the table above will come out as 10.6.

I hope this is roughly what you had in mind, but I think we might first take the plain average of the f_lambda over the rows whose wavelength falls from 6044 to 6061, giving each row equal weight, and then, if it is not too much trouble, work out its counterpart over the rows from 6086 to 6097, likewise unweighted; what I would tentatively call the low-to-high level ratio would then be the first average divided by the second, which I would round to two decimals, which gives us 1.03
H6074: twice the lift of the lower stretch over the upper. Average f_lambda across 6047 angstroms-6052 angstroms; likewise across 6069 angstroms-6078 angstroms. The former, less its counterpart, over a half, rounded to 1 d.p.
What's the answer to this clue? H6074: 1.2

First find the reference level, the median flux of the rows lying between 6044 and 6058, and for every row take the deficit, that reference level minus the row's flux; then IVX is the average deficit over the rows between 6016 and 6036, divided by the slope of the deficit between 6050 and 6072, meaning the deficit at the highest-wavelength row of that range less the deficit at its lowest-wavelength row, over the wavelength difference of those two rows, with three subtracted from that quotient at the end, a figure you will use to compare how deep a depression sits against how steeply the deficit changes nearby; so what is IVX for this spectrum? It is -27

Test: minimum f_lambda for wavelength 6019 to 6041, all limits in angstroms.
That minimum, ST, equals 16.72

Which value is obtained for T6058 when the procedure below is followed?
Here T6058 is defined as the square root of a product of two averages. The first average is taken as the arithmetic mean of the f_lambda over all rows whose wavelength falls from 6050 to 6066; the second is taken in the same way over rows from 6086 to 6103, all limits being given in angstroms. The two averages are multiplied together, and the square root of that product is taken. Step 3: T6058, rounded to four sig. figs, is 17.51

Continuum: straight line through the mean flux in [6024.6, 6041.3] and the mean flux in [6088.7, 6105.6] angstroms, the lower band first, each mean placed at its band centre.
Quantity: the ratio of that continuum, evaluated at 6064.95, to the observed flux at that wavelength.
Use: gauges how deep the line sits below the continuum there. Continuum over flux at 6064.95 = 1.00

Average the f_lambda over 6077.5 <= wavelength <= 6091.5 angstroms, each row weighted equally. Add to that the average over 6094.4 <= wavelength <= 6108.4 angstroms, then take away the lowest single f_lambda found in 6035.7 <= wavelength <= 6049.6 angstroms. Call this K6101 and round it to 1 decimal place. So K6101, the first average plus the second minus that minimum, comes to 17.9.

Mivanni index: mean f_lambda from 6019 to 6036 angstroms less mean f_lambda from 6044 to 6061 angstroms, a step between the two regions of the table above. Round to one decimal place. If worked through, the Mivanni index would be 0.7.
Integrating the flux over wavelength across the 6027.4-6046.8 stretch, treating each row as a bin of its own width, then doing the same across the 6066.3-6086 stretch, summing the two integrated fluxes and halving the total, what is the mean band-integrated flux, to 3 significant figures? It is 341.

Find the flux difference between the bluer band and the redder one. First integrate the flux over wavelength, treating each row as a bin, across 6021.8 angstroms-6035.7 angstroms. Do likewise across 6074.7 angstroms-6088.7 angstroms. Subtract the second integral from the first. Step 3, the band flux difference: 3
